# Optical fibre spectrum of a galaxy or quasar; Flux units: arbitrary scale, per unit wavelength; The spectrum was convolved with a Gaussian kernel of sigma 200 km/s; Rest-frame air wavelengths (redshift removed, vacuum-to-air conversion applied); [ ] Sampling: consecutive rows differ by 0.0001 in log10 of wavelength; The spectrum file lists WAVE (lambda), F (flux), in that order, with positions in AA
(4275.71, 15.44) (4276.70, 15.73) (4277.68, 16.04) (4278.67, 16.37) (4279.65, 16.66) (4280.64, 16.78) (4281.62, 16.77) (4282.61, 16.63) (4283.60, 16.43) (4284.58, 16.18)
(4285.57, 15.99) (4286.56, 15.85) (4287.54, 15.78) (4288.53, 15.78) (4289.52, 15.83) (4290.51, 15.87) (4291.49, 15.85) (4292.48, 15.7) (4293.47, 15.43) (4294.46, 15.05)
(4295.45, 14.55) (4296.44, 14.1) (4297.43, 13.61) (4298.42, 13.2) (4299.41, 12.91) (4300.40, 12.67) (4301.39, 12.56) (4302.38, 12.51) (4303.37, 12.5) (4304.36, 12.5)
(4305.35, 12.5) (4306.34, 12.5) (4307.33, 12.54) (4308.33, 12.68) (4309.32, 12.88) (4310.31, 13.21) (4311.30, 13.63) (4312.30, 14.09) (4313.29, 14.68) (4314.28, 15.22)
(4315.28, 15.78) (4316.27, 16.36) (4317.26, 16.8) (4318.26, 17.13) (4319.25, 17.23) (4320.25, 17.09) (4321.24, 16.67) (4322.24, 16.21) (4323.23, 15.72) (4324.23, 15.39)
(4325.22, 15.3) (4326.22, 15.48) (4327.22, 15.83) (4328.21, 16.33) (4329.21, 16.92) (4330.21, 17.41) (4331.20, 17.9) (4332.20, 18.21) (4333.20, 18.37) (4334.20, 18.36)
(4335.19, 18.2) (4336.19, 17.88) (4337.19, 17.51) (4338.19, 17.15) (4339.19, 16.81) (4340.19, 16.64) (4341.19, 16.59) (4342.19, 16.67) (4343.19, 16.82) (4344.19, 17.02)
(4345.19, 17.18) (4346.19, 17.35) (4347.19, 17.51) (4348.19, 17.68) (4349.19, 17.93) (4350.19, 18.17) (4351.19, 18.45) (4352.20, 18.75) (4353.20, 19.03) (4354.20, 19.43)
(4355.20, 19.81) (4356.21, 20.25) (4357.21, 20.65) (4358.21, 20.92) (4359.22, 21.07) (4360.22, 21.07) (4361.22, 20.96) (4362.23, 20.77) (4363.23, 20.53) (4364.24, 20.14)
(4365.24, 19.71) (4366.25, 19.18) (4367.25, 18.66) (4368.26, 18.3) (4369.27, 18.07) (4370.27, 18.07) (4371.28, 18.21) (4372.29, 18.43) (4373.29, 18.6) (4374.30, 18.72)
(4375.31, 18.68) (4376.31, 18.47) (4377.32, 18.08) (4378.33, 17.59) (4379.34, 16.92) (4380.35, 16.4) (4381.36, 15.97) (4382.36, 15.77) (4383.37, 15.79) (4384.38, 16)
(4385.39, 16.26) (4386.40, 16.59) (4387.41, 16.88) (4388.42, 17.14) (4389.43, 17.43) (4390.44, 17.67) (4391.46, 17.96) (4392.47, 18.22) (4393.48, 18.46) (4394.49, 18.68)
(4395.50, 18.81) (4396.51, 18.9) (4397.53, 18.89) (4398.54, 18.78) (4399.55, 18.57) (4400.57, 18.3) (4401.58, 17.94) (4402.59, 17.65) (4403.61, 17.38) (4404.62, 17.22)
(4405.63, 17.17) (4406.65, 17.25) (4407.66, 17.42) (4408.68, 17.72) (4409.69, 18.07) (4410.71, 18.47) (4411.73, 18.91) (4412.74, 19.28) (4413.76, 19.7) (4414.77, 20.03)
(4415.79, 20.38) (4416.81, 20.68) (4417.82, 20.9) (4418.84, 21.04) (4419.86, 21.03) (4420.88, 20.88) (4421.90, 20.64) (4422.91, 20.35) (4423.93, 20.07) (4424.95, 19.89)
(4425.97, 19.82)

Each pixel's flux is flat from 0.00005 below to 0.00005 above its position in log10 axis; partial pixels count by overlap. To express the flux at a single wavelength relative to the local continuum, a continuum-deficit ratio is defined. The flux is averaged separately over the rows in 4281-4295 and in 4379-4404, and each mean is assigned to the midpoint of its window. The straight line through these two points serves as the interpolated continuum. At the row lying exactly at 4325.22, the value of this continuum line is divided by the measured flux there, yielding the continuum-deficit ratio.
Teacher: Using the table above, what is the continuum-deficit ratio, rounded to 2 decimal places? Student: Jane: 1.08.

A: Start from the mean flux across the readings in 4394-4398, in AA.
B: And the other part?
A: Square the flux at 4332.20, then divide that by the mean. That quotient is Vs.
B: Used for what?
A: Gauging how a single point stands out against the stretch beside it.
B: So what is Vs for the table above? 18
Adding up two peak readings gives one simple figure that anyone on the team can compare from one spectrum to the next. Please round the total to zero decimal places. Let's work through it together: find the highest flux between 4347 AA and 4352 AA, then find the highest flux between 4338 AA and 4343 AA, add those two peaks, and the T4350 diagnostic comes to 36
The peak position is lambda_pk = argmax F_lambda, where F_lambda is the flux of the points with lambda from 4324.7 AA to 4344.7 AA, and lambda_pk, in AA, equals 4333.20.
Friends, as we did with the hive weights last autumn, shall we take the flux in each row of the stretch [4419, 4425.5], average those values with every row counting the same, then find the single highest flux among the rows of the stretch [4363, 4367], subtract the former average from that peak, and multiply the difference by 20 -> 1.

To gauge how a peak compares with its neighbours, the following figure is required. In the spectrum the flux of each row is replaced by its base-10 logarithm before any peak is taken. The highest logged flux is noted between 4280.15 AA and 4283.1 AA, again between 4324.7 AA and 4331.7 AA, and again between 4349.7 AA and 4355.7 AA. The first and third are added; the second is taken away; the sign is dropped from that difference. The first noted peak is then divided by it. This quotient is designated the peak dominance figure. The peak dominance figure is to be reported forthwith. 0.965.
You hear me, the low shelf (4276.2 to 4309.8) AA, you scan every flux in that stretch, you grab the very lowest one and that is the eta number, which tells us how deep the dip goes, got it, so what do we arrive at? 12.5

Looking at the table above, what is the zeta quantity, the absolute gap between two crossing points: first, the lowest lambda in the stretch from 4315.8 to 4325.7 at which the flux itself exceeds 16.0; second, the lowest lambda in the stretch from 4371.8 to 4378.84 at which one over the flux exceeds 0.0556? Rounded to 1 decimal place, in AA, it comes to 62.1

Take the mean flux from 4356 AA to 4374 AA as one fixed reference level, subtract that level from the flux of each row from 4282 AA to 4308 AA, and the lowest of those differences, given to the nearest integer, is -7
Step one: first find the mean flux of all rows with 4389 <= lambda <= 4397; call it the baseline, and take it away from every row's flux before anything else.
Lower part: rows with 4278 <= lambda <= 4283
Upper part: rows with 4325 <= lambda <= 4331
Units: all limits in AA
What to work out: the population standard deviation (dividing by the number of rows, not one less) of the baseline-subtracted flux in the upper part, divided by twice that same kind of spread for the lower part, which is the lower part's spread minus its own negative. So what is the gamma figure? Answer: 2.6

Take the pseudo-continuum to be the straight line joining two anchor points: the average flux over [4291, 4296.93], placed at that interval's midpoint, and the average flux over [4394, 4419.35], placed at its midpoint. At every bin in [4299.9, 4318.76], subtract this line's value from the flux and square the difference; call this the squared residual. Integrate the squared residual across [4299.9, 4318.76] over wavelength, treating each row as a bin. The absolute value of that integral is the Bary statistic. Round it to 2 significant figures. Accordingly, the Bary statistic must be 99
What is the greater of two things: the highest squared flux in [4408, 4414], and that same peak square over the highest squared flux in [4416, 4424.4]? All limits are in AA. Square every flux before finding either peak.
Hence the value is 388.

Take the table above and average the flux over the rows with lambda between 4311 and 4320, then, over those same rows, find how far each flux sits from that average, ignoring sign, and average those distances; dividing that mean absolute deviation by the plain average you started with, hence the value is 0.071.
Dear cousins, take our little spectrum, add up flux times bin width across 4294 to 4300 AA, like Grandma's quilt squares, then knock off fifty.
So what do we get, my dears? 33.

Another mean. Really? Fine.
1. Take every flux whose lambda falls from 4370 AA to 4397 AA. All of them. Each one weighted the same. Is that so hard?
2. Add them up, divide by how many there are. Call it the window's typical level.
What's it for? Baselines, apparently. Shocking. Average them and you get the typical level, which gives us 17.6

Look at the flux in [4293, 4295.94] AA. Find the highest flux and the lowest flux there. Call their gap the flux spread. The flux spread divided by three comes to 0.29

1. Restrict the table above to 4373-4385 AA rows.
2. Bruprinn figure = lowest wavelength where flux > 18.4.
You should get 4373.29 AA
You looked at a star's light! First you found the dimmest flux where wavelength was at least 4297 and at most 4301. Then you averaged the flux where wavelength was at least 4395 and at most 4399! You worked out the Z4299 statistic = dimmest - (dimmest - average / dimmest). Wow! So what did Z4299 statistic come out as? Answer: 1.49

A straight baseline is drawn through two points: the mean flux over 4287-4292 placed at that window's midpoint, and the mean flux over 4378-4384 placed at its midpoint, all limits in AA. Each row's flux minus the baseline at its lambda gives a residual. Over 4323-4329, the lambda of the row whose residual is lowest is 4325.22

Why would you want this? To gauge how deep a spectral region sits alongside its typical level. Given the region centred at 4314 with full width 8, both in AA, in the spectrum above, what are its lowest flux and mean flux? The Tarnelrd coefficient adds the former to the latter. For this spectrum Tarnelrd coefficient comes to 28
